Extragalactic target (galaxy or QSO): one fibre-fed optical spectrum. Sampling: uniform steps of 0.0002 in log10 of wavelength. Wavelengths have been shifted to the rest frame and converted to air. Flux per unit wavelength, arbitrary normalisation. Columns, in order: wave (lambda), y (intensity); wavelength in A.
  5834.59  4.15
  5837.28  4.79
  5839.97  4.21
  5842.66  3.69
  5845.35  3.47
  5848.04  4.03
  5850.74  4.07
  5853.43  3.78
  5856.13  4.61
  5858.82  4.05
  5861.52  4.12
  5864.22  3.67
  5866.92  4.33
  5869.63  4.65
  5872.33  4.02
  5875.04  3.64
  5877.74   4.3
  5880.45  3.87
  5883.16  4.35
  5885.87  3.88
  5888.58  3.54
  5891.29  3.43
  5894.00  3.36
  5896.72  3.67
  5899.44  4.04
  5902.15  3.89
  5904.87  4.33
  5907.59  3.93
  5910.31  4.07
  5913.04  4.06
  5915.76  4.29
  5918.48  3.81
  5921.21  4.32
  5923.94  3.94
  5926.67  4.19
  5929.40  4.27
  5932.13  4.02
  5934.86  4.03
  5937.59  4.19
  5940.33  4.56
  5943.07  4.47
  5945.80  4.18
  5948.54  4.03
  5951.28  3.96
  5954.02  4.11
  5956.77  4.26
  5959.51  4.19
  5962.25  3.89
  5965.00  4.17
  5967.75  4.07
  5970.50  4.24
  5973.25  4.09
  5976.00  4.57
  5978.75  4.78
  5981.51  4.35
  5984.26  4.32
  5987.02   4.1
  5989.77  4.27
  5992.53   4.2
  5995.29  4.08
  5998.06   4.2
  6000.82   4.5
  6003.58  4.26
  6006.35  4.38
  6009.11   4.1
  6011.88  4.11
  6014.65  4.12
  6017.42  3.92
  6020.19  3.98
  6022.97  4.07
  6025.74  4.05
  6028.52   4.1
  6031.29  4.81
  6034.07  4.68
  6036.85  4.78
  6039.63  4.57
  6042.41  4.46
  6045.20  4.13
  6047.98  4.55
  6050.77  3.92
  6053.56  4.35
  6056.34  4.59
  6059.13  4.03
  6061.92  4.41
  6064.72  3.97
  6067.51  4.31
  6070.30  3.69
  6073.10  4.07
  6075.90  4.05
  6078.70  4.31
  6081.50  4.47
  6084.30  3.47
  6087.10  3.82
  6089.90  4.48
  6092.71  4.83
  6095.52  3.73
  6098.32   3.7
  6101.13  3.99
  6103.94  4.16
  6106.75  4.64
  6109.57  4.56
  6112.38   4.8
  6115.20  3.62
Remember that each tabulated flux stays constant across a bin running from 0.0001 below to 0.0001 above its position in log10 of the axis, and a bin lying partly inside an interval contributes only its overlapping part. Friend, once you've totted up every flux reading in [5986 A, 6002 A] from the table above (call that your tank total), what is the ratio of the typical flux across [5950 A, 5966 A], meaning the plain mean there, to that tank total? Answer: 0.162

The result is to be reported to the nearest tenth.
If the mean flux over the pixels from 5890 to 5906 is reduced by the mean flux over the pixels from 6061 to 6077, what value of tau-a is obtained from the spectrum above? -0.3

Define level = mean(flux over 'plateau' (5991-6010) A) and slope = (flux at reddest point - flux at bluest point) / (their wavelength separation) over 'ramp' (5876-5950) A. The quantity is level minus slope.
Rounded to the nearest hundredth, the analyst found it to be 4.25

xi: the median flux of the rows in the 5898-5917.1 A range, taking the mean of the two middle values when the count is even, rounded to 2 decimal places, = 4.06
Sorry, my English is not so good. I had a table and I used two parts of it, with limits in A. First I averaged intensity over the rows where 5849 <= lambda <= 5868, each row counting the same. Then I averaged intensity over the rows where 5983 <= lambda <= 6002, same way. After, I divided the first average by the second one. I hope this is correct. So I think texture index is 0.965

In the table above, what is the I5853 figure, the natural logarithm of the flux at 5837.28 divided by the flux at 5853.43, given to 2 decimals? 0.24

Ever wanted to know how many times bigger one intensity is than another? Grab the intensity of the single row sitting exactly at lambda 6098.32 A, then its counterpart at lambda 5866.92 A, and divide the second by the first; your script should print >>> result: 1.17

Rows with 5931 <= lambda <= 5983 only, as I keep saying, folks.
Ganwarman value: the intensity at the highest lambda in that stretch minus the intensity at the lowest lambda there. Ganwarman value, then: 0.3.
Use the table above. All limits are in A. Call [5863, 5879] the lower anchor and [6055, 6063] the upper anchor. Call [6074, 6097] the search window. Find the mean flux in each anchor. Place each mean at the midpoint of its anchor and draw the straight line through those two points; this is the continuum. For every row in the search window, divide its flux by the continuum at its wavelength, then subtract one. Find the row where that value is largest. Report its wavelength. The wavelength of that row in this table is 6092.71 A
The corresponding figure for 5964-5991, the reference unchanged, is 5978.75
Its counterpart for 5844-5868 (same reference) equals 5856.13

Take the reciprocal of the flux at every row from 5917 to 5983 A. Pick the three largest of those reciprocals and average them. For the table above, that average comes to 0.26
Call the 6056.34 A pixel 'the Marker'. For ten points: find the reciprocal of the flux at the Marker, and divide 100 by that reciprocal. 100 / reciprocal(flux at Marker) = 459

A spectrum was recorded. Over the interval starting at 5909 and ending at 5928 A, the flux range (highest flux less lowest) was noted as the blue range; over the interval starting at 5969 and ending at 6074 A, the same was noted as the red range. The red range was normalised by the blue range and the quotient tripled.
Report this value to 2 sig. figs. 6.6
